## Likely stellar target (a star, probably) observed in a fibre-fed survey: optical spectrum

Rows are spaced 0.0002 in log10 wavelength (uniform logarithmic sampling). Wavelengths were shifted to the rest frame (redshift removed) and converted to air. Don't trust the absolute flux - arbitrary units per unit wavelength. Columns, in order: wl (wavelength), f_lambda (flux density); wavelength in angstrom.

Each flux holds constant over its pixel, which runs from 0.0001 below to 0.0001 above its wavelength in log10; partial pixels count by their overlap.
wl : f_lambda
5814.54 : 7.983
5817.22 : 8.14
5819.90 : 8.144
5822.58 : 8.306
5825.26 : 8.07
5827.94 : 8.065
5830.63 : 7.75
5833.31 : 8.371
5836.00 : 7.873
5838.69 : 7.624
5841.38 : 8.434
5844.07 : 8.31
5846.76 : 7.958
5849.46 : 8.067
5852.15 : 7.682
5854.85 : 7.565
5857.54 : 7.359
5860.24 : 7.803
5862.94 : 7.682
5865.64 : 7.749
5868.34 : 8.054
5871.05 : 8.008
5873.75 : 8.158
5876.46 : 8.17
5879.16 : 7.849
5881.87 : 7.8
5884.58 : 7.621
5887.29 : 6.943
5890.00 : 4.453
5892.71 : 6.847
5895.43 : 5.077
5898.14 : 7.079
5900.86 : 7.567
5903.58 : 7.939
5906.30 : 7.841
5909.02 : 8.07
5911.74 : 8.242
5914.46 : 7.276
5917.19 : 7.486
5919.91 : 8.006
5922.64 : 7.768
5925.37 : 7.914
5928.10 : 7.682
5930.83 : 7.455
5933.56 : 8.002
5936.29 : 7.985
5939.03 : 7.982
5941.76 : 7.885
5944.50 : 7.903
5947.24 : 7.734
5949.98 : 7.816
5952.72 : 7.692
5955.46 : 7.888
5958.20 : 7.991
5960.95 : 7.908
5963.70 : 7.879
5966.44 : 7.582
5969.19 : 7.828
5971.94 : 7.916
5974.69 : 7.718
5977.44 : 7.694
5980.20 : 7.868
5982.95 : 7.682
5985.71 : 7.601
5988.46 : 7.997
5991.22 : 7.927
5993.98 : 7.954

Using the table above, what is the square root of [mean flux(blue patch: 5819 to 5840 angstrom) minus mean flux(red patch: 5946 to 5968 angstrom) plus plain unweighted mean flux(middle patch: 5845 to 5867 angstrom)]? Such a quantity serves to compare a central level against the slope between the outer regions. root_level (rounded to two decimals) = 2.82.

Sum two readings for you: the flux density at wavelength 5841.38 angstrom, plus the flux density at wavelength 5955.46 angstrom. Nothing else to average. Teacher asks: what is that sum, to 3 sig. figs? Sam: 16.3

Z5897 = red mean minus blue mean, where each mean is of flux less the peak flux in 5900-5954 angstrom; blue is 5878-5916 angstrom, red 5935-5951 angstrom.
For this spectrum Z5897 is 0.70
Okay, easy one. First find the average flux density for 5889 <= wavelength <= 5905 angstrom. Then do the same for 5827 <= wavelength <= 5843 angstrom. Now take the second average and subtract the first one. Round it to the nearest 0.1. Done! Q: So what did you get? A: 1.5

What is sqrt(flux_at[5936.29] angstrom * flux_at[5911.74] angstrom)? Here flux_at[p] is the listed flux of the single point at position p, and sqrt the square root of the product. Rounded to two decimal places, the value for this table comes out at 8.11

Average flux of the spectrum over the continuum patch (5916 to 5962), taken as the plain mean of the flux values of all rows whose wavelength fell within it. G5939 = 7.83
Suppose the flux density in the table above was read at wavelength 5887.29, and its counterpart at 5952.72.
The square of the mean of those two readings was 54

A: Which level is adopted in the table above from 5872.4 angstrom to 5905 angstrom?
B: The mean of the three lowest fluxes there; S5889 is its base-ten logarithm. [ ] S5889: 0.737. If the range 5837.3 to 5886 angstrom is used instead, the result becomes 0.876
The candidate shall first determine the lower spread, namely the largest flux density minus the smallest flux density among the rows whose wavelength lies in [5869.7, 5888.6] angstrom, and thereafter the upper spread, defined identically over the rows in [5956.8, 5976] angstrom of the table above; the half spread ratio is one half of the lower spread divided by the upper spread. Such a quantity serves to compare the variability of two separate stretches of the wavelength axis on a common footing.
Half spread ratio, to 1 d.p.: 1.5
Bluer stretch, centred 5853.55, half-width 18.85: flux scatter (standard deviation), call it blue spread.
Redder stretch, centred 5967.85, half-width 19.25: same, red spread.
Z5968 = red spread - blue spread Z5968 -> -0.2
